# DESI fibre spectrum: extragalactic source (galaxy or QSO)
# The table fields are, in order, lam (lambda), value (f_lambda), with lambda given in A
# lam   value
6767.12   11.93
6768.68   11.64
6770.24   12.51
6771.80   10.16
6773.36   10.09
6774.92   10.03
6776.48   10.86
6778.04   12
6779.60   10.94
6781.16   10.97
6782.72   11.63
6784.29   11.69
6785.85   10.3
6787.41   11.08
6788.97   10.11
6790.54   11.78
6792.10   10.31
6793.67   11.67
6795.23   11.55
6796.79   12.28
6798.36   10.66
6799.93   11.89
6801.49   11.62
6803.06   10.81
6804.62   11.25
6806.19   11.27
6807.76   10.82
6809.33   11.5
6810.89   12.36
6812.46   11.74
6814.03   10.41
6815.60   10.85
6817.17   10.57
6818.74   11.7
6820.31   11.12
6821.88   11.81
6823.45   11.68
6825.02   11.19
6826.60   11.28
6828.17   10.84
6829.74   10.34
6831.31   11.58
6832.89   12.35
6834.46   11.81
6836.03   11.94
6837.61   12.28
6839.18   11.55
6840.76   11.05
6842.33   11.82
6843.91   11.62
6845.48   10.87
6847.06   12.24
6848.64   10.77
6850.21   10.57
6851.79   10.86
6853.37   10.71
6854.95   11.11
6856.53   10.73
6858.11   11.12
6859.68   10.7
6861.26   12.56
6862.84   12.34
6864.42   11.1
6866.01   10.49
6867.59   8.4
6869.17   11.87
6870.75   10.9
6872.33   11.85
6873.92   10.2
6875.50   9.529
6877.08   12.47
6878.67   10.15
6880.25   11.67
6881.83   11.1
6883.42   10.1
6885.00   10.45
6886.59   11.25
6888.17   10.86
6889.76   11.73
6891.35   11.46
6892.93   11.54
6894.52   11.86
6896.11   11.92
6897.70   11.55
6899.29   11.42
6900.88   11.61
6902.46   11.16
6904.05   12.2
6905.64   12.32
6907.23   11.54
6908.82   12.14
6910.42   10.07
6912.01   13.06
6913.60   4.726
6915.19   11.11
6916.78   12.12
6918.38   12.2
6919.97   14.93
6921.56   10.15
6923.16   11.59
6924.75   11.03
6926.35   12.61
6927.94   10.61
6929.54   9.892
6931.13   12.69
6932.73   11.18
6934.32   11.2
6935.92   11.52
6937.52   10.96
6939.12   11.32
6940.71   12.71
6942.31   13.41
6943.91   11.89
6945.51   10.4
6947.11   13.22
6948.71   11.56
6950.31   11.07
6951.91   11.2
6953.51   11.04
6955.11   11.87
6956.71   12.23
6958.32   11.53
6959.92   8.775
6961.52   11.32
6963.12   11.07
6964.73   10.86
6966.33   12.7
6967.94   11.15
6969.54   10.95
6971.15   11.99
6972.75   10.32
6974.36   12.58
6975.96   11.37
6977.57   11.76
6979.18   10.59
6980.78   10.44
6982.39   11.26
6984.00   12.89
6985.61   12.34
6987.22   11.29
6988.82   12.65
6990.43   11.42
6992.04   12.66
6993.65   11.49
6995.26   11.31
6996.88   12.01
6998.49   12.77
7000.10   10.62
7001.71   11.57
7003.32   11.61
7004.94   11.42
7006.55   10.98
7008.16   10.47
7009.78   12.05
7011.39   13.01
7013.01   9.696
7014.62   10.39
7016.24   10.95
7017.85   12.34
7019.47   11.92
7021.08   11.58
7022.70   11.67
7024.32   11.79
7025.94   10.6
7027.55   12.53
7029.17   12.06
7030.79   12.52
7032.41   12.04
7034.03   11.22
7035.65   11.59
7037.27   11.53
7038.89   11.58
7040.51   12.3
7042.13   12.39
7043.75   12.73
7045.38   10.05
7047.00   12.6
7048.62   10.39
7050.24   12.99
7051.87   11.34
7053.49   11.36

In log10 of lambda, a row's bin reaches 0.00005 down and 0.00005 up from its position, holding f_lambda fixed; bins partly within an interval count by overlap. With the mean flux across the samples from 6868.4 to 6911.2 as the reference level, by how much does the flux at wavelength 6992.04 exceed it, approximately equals 1.4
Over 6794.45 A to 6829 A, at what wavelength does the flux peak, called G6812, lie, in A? 6810.89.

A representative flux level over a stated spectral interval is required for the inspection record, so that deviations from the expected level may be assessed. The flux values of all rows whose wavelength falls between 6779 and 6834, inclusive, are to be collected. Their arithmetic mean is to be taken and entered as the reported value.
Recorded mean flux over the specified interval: 11.3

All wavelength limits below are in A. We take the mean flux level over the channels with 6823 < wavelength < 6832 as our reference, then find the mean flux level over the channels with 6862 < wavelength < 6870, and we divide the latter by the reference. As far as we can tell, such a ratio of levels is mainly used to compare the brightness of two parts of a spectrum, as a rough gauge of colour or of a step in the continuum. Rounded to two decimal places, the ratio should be 0.97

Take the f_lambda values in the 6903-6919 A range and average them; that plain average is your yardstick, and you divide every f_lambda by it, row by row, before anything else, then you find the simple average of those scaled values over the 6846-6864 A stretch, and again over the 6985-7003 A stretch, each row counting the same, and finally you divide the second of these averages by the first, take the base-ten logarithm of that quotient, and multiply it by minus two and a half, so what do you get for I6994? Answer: -0.055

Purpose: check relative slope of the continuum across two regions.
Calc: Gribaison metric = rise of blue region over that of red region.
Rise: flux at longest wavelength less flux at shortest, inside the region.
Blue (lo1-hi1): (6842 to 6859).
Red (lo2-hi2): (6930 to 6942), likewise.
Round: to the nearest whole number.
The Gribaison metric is -35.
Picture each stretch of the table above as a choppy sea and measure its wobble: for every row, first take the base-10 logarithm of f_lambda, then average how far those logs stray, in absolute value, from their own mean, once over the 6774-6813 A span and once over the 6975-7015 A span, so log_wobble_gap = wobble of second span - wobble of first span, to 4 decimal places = 0.0046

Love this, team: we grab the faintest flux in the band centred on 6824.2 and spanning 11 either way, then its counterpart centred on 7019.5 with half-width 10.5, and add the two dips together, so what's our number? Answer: 20.0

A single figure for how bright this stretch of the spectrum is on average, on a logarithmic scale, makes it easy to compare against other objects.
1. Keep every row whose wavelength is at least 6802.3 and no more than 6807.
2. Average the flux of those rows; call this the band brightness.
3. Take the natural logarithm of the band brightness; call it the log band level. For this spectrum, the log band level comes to 2.41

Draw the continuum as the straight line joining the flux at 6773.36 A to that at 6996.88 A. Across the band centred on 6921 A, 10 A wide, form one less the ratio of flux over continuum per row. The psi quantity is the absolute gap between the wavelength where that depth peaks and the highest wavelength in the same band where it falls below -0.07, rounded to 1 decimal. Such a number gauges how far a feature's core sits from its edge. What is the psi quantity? 1.6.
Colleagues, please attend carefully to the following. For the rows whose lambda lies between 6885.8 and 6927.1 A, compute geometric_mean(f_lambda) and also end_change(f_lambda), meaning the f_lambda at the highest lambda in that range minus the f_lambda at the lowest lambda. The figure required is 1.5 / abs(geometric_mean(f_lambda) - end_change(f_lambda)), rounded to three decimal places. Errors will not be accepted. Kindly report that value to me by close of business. 0.151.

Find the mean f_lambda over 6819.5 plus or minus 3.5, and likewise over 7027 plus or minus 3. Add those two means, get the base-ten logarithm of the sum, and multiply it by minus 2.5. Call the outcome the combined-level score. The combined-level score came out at -3.406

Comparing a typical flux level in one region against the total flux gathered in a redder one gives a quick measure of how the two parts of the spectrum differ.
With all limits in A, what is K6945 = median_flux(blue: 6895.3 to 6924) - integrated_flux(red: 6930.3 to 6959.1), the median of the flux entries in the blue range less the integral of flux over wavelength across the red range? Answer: -326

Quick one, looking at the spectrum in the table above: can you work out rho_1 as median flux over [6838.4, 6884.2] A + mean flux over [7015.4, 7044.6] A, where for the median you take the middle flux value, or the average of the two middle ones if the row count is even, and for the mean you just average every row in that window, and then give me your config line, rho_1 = 22.9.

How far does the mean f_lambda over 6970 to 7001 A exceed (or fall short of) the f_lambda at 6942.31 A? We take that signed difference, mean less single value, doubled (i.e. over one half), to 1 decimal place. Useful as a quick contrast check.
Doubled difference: -3.5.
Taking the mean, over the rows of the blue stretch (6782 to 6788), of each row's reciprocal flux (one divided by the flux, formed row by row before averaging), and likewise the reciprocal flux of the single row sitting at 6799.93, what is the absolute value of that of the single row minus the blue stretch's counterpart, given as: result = 0.006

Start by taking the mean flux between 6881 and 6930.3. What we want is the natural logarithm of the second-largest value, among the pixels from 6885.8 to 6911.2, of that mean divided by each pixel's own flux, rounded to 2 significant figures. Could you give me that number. 0.040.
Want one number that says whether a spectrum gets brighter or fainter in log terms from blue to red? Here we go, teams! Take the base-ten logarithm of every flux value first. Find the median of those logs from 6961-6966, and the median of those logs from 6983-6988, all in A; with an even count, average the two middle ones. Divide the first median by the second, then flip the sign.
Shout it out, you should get -0.96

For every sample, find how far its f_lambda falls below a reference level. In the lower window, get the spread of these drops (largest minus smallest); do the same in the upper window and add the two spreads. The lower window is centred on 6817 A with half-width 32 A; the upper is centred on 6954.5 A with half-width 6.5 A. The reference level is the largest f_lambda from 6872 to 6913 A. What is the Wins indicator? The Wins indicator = 5.7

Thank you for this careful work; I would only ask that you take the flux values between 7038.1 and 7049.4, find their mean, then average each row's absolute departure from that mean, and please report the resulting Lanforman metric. 0.90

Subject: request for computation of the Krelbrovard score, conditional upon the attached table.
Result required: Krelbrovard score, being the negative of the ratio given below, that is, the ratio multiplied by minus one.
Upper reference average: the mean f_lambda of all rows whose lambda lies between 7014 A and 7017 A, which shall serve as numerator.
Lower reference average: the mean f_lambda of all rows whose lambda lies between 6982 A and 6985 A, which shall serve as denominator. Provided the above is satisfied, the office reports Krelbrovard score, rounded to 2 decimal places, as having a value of -0.88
